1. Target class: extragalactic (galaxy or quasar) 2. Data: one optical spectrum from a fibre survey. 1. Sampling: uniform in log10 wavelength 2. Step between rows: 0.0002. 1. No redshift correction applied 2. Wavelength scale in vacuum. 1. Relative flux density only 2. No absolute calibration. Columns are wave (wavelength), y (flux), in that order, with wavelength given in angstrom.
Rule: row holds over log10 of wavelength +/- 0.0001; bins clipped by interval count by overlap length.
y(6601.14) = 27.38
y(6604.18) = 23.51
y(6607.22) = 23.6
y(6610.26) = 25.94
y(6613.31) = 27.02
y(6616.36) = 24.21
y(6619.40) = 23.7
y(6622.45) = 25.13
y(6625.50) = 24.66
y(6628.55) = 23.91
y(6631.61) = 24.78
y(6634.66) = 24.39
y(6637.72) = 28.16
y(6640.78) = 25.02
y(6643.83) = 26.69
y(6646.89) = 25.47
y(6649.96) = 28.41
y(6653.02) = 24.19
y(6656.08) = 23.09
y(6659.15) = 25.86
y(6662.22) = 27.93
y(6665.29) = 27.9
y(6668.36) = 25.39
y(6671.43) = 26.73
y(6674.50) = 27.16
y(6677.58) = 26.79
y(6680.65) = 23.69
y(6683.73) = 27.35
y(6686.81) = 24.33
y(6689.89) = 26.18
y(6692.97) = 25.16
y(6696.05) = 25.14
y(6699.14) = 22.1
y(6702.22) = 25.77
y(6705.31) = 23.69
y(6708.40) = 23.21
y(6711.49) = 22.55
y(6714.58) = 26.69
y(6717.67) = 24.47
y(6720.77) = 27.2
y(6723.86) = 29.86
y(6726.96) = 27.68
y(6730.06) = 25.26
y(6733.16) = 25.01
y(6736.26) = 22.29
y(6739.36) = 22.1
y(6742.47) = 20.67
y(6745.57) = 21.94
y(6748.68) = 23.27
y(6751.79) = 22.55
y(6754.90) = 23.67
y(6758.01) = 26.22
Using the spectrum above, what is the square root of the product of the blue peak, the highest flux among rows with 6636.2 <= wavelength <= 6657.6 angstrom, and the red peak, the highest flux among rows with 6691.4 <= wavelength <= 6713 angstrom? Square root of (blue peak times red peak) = 27.1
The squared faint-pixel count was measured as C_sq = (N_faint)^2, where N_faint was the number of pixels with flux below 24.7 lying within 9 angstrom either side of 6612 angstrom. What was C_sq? 16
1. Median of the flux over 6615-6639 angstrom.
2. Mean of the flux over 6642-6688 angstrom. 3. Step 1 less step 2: -1.5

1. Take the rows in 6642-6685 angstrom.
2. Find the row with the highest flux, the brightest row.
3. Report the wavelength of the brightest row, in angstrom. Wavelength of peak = 6649.96 angstrom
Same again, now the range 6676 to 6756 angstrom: 6723.86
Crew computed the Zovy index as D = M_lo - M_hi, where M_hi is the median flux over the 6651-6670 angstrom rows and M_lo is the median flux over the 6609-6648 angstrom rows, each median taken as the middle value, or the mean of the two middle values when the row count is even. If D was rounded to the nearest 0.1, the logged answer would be -0.6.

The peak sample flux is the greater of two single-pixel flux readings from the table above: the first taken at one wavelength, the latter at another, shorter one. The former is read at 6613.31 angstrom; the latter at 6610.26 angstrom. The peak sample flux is 27.0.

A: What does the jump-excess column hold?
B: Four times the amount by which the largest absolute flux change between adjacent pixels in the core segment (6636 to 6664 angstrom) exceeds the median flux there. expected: -86.6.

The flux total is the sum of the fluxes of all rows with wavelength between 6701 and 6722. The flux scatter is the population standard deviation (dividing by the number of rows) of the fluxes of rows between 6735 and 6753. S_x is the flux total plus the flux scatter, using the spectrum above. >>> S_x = 174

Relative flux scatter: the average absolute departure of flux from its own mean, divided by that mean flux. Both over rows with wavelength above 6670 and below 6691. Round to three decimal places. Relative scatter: 0.044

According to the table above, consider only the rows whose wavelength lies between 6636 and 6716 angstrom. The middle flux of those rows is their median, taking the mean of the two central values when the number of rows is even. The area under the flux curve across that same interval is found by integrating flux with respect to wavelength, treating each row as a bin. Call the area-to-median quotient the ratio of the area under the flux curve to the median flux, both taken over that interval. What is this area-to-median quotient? 80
